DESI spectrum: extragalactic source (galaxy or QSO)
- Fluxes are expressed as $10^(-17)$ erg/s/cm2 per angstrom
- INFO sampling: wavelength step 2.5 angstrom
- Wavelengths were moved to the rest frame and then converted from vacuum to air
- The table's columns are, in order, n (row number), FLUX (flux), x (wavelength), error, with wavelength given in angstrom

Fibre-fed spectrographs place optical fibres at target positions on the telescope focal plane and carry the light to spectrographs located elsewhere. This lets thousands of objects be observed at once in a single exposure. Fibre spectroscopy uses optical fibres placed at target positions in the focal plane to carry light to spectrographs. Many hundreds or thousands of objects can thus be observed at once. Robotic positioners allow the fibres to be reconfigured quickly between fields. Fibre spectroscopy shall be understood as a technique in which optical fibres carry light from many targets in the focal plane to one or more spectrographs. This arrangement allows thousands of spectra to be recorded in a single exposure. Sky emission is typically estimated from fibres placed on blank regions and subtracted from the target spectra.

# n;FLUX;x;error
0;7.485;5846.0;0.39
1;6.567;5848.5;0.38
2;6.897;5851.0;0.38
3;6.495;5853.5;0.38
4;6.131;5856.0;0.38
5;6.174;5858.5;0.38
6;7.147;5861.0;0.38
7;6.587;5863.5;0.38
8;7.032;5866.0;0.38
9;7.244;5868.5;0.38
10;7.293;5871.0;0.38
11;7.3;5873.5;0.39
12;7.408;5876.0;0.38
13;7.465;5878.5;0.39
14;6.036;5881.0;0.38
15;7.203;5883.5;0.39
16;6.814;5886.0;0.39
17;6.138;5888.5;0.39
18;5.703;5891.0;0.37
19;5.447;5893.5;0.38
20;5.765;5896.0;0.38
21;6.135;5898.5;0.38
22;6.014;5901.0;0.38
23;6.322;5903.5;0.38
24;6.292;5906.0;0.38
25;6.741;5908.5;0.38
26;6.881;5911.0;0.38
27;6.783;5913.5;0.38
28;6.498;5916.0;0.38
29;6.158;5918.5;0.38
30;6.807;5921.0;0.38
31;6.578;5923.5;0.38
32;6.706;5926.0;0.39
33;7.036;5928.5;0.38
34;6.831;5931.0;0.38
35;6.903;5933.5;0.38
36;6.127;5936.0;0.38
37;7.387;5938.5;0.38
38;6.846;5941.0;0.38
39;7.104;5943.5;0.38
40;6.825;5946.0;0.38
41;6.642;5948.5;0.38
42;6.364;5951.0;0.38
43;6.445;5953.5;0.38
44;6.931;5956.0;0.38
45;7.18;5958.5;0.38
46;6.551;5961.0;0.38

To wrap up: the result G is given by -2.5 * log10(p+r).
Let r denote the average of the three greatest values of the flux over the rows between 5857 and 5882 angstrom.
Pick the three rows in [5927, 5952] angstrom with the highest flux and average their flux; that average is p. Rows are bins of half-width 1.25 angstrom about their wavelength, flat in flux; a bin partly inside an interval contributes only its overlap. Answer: -2.91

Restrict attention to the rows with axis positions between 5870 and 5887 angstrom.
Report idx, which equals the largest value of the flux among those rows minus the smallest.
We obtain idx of 1.4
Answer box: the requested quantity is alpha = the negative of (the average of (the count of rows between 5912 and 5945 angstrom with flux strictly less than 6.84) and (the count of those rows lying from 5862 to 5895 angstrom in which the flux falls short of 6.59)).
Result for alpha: -6.5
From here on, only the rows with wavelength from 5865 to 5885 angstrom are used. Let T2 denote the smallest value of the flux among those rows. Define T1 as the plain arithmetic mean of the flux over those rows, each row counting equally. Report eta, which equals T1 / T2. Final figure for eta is 1.18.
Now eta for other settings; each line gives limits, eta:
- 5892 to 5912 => 1.14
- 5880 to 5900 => 1.13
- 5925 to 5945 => 1.12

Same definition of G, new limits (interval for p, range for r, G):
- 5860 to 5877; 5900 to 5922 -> -2.88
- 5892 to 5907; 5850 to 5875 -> -2.83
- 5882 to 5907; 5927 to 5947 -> -2.86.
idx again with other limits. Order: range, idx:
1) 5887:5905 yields 0.9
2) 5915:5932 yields 0.9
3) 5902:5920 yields 0.7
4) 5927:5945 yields 1.3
